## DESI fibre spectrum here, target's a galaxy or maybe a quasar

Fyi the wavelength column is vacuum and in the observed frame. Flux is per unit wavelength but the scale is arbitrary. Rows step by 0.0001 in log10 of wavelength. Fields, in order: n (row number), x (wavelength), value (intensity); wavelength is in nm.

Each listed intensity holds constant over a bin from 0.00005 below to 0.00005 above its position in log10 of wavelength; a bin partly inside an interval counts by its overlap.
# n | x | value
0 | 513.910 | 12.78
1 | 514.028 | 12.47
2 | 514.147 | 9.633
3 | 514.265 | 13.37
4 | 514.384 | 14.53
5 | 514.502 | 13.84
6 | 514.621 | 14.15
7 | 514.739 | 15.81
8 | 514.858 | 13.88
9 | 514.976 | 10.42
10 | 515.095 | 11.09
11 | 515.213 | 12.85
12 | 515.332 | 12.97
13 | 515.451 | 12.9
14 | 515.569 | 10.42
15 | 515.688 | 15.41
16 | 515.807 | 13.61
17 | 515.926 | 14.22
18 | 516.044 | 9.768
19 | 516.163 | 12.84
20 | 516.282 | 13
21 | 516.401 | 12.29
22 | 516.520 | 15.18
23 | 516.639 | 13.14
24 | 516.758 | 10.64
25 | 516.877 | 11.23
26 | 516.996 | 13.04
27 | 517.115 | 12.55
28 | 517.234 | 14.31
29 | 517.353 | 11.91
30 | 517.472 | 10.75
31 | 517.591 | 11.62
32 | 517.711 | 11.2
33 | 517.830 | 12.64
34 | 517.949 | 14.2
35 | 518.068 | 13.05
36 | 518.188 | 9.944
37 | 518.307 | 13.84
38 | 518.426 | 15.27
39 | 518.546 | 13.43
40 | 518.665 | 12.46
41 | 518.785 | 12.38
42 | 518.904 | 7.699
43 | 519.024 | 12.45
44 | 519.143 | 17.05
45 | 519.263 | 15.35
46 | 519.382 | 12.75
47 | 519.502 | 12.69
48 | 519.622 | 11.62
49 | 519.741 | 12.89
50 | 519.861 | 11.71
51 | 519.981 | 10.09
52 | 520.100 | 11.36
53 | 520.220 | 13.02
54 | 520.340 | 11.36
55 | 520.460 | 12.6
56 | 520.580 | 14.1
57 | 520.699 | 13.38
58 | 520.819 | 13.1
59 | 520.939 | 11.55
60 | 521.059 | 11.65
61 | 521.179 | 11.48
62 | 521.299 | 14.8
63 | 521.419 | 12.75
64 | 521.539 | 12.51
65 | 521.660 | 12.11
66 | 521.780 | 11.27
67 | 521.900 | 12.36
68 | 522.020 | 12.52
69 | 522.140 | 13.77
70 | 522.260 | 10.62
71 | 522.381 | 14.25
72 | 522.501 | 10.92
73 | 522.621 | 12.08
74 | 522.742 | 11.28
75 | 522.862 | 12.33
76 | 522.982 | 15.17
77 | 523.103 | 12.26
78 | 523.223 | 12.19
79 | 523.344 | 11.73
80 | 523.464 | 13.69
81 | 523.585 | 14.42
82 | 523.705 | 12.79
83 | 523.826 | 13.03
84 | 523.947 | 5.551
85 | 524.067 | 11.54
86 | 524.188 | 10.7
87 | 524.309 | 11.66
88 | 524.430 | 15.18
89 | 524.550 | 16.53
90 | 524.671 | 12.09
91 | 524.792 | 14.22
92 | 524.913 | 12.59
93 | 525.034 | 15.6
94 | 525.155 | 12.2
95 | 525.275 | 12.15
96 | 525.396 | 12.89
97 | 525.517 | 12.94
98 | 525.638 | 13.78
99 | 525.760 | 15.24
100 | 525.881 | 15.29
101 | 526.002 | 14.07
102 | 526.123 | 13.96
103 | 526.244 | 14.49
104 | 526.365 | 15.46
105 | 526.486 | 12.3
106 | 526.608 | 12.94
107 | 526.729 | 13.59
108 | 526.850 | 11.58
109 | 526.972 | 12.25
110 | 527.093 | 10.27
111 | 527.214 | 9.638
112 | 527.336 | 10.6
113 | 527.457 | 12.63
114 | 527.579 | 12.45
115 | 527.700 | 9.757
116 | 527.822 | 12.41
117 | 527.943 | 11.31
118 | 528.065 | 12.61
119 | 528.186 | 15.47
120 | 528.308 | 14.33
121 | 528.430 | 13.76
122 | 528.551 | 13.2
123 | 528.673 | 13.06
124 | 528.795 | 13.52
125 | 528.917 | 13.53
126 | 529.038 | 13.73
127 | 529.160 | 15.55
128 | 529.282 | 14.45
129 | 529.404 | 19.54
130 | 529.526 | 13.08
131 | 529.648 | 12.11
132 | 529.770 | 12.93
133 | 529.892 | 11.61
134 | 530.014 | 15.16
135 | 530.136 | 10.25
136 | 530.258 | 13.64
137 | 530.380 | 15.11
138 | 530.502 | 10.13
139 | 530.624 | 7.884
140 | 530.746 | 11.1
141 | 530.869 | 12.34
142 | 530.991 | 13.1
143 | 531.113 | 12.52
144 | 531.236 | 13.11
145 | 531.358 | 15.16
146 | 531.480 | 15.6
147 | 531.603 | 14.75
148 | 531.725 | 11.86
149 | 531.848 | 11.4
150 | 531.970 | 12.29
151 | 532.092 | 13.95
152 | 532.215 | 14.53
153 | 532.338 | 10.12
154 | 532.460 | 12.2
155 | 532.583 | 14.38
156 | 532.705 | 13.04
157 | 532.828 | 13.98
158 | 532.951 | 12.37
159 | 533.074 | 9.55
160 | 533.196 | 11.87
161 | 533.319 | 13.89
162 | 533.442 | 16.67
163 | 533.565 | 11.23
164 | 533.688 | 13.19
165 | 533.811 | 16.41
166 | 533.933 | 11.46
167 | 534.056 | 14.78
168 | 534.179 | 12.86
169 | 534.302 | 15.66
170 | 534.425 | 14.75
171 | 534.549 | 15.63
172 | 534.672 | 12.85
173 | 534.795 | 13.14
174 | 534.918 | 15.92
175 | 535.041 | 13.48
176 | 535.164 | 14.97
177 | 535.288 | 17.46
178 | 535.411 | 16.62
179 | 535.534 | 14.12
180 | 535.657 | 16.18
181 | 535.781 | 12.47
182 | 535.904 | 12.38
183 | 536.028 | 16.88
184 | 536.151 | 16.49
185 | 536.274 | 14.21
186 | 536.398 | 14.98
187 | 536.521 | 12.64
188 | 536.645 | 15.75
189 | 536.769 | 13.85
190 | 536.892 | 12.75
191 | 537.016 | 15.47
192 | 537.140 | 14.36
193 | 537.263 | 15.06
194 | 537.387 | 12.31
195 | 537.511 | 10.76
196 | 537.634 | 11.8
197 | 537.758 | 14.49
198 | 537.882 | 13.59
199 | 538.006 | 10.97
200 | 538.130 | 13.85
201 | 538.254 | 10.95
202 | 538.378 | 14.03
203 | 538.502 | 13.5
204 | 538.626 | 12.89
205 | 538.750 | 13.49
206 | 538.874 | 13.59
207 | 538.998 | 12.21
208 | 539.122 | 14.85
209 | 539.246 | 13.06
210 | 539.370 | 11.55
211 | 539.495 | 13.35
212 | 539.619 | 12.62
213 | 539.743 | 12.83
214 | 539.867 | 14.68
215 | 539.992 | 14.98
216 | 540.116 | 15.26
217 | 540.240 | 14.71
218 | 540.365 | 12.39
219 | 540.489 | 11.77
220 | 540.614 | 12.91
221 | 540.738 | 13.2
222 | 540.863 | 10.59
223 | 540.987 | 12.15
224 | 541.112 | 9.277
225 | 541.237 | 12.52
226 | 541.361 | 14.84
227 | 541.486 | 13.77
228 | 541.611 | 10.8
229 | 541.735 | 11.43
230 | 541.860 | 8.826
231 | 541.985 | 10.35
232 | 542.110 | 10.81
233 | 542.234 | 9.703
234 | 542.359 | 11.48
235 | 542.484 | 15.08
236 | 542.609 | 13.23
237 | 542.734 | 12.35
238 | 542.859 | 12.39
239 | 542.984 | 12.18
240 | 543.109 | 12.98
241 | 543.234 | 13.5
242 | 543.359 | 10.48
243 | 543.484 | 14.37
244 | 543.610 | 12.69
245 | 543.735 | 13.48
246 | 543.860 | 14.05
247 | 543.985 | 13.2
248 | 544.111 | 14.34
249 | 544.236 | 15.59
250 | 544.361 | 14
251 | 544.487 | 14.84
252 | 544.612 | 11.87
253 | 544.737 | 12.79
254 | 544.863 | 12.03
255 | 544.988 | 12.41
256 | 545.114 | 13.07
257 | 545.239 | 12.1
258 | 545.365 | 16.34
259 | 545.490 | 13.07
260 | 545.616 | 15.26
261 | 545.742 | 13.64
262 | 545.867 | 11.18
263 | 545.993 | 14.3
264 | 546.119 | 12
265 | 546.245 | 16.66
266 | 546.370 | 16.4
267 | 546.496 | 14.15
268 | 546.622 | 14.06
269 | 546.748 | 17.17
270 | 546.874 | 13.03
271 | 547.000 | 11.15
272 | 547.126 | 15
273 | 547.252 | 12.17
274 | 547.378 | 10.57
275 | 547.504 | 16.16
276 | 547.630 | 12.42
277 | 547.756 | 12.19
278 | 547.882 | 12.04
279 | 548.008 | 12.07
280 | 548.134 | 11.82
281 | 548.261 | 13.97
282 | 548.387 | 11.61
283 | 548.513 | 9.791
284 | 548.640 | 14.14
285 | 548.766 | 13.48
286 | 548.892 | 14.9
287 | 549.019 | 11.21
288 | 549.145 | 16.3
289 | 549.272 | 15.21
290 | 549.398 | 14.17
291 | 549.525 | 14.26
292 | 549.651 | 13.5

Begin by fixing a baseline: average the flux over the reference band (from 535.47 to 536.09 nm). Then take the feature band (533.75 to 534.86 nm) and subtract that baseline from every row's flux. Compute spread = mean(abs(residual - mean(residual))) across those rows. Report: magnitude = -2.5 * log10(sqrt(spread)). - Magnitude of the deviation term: -0.19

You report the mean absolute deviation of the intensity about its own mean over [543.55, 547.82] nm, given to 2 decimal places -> 1.41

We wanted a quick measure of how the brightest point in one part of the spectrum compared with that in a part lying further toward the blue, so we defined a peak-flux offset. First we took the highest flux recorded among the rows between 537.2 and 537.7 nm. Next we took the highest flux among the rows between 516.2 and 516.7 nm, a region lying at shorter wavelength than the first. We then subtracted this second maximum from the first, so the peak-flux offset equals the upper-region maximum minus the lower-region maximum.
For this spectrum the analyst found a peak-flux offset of 0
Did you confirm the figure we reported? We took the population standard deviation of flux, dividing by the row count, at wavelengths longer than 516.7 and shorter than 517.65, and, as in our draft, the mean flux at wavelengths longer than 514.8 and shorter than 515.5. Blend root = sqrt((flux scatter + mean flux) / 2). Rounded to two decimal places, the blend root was 2.60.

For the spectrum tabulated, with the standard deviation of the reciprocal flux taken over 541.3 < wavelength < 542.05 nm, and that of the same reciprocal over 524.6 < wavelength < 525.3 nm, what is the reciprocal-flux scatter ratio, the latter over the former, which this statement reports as 0.47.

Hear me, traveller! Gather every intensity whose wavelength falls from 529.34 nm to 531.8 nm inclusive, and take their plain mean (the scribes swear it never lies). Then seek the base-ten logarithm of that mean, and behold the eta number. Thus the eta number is 1.12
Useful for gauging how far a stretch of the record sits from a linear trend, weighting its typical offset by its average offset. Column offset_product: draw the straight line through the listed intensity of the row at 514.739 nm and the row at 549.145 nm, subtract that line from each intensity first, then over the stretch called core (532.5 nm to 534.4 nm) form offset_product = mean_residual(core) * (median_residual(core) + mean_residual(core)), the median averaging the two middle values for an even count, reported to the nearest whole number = 15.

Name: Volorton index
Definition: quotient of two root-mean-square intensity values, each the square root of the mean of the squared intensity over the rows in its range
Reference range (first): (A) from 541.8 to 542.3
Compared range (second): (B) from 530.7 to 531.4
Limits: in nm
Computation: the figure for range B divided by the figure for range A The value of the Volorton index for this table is 1.30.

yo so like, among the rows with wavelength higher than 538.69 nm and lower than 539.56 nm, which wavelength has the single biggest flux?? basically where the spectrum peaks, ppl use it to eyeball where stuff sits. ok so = 539.122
